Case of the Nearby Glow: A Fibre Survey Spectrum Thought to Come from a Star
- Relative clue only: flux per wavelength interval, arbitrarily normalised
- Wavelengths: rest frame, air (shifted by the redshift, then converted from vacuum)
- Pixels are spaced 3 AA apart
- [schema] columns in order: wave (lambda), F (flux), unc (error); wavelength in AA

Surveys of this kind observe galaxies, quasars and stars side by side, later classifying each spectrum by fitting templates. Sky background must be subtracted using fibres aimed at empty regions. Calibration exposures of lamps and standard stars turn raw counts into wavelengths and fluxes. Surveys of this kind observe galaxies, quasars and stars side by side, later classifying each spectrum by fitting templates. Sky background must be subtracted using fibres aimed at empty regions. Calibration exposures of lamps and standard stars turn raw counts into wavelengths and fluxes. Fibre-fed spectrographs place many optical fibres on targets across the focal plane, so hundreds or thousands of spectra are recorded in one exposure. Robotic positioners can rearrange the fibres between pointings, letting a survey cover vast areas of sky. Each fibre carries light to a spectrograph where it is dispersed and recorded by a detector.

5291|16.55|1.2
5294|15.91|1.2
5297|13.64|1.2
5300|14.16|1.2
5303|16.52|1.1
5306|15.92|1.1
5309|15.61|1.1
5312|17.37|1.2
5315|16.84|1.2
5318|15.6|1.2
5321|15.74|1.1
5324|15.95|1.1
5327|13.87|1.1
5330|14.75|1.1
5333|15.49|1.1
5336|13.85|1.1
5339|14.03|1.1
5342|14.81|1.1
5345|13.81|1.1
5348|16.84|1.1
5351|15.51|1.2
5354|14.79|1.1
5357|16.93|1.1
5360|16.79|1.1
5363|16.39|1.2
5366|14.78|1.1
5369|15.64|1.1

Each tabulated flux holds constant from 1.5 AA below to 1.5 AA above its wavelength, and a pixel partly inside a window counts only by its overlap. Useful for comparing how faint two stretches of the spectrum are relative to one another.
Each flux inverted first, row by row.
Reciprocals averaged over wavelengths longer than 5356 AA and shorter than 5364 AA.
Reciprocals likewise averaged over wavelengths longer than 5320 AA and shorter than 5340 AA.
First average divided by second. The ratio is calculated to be 0.88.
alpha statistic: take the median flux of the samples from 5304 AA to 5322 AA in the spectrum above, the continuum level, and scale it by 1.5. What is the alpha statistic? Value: 23.7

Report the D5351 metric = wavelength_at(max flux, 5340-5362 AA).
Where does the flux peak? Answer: 5357 AA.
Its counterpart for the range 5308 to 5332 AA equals 5312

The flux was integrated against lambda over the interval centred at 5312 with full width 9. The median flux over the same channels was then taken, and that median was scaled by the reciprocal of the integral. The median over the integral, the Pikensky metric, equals 0.11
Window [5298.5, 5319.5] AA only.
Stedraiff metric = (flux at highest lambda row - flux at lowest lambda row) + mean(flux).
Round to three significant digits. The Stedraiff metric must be 17.4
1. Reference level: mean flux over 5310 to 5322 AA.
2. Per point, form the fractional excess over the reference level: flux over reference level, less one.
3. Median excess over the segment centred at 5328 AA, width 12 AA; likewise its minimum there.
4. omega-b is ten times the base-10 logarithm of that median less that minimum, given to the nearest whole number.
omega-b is -11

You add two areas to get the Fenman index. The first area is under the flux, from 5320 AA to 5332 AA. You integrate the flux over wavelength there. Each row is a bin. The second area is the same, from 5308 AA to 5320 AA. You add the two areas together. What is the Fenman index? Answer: 377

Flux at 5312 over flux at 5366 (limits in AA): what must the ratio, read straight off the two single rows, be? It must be 1.18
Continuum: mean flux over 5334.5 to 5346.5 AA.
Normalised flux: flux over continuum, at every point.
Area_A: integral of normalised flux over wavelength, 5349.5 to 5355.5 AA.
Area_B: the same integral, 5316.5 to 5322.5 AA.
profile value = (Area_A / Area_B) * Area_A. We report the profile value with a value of 6.2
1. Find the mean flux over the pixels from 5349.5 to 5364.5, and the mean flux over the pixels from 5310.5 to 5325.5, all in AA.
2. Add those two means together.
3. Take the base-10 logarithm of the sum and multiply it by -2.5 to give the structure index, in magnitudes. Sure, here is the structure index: -3.78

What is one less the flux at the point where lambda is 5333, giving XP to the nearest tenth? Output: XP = -14.5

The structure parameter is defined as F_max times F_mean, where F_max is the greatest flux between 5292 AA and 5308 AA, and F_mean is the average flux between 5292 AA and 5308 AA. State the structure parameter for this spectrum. 252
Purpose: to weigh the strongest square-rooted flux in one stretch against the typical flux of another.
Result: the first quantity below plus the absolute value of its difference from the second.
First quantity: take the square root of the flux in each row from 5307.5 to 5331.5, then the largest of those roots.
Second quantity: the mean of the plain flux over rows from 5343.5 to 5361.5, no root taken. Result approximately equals 15.78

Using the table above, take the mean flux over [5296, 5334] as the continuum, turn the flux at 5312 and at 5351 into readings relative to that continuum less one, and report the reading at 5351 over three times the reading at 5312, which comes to 0.00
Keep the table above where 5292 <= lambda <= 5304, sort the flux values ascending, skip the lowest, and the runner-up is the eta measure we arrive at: 14.16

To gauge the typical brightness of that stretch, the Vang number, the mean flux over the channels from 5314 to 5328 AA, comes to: 15.6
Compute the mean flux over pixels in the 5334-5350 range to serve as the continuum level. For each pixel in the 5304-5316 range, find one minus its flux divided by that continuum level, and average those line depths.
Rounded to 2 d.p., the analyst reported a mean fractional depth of -0.12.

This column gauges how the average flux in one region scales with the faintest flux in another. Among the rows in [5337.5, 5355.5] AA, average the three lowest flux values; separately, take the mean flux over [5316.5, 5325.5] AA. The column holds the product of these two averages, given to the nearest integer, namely 224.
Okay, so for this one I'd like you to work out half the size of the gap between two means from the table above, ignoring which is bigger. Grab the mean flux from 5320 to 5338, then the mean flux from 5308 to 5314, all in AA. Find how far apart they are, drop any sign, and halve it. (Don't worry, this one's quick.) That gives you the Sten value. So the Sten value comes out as 0.8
